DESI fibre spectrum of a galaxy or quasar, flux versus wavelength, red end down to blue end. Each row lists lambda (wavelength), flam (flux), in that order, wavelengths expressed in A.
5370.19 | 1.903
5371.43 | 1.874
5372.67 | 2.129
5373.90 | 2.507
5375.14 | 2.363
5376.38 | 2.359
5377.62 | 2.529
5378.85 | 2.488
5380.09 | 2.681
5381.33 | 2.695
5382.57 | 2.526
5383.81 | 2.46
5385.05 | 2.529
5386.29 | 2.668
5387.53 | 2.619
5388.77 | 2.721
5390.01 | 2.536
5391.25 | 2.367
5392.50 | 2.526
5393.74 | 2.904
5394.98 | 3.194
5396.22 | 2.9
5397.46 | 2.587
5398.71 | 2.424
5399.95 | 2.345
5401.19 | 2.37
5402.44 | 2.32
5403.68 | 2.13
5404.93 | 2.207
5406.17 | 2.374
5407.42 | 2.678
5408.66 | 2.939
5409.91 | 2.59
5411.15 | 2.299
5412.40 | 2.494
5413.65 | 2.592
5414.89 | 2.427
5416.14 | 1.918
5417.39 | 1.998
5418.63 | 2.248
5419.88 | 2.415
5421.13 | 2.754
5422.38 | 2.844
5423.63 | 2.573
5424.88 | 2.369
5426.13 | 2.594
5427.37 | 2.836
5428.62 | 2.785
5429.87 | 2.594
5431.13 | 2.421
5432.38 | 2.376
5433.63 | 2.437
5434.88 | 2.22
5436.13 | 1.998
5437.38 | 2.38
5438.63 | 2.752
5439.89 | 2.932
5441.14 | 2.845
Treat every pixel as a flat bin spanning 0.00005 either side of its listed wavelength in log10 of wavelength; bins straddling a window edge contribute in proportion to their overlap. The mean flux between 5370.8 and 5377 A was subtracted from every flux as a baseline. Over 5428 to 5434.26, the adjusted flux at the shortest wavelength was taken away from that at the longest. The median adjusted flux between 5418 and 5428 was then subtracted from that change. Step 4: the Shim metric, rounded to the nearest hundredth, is -0.69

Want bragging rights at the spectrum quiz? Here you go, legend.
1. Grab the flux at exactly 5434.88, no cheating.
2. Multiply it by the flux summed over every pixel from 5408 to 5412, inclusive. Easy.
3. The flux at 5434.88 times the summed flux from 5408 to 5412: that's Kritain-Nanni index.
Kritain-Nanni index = 17.4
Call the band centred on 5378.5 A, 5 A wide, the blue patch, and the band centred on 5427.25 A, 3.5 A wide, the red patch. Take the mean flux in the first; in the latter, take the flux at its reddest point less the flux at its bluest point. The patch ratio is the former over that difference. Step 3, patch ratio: 13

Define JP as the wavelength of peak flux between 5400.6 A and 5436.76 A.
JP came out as 5408.66 A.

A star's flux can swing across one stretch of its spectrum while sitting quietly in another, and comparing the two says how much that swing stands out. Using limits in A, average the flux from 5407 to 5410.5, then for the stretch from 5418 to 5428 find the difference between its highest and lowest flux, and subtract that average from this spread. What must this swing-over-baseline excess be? -2.14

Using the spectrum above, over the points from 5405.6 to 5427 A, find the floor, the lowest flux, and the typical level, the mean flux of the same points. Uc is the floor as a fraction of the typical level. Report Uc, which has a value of 0.77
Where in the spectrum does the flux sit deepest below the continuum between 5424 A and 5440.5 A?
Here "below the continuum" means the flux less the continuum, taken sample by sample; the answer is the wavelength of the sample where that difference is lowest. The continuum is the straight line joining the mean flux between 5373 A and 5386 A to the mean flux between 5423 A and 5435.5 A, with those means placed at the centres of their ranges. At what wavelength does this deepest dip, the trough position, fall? 5436.13 A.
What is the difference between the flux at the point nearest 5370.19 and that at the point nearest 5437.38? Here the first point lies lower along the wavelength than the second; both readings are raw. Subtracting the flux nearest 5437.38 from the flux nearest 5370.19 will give -0.5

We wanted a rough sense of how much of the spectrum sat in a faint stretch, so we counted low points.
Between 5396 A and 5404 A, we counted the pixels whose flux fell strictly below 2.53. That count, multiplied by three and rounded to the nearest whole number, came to 15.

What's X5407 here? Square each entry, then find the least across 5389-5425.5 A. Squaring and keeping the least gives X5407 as 3.7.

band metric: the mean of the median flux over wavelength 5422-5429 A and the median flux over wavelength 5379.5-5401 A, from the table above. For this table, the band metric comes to 2.64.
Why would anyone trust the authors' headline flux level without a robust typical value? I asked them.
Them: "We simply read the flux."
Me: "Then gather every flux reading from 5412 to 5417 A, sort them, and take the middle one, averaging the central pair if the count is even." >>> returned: 2.46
